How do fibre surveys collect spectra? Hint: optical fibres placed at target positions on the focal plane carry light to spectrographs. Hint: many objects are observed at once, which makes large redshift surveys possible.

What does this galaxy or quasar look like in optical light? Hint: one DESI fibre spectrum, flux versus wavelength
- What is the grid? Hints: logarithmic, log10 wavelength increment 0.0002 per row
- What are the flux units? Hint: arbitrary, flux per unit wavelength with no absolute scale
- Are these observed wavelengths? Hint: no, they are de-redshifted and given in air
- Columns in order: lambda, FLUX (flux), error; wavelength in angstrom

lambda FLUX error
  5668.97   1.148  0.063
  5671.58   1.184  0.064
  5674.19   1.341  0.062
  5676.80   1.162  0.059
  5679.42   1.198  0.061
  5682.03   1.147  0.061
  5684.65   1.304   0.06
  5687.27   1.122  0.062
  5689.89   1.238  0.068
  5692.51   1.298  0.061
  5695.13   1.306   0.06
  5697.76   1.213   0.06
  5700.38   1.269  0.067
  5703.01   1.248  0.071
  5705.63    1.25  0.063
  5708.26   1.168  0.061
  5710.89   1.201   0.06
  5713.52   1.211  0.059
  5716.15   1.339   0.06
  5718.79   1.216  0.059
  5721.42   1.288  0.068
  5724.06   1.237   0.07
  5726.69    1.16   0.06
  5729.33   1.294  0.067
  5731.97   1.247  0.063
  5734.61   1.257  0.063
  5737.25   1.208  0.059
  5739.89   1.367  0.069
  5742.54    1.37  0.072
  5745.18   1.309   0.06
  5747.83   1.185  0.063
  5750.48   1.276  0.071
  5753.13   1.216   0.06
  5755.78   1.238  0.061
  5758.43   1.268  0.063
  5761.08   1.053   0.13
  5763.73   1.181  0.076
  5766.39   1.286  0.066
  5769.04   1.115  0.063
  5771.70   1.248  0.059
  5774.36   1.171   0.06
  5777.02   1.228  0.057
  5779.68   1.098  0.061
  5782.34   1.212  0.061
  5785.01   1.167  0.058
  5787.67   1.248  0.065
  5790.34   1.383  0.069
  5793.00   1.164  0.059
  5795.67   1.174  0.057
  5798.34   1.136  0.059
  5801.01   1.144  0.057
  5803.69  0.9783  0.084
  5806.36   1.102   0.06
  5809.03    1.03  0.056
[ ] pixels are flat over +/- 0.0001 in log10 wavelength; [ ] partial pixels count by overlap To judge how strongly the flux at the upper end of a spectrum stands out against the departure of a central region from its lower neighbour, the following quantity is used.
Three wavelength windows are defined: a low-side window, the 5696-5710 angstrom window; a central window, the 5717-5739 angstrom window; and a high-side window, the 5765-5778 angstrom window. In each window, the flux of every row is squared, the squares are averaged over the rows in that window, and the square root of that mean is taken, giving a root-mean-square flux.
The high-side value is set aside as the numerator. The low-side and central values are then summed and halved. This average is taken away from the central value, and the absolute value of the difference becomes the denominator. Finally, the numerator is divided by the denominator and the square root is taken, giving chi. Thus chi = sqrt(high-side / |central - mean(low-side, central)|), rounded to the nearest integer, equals 16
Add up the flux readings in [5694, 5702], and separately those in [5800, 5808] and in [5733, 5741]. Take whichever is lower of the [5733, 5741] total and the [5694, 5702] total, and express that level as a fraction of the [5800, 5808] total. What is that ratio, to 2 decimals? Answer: 1.17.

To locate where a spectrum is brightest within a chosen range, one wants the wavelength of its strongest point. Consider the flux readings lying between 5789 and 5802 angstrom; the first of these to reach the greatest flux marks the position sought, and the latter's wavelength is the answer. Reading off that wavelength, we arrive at 5790.34 angstrom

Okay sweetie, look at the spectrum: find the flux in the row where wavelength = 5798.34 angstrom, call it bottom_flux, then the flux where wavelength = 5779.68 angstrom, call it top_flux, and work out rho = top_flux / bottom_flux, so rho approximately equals 0.967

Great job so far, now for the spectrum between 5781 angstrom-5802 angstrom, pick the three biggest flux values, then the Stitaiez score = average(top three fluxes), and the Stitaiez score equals 1.28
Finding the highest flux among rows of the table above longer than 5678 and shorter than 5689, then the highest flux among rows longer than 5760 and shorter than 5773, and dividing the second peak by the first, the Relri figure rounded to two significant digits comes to 0.99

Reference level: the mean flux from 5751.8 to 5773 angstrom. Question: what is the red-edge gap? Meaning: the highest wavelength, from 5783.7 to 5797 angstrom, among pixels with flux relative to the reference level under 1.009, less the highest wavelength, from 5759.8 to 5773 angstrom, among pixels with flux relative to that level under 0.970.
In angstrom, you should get 26.6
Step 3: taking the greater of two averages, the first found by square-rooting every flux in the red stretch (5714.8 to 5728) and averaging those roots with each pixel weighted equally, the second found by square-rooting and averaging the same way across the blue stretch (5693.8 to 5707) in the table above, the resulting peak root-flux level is 1.12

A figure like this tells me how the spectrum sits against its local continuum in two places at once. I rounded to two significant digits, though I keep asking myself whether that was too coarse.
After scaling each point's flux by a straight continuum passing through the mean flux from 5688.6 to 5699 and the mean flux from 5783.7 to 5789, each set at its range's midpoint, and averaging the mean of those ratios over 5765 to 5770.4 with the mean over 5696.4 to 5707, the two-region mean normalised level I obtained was 0.99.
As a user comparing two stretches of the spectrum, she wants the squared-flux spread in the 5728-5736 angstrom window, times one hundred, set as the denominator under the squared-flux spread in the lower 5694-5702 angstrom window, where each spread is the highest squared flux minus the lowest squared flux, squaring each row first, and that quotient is 0.020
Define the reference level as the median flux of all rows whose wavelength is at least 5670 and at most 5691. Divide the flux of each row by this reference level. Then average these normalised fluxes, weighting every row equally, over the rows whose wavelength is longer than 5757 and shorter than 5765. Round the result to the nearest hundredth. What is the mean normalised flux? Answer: 0.98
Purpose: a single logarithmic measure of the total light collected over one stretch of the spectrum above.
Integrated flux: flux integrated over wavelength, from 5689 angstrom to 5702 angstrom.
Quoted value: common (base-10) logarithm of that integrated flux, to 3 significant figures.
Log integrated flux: 1.22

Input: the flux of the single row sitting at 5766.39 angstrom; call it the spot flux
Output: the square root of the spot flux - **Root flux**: 1.134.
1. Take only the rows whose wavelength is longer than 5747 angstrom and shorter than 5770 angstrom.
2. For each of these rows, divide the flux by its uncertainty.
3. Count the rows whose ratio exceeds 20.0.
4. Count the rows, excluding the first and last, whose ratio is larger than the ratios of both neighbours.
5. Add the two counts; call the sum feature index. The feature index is 5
